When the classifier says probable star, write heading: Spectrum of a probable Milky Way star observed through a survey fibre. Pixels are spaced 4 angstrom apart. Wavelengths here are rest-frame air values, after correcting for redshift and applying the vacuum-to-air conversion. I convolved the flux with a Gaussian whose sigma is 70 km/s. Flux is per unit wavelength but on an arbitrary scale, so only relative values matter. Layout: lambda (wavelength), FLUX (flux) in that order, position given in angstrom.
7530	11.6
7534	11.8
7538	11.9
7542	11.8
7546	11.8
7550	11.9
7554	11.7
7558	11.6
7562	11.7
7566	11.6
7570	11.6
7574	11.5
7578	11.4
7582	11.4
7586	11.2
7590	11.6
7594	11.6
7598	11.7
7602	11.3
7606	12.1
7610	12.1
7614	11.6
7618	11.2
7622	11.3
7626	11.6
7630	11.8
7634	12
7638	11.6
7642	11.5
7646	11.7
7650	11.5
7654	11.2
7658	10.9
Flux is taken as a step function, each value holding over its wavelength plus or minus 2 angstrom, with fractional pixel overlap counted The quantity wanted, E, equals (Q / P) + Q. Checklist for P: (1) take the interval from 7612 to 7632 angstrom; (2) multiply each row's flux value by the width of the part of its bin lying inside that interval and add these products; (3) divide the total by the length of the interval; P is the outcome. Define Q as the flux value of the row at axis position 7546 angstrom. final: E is 12.8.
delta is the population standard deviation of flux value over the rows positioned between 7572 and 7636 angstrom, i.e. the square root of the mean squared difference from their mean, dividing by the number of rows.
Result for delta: 0.28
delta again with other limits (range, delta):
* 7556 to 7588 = 0.15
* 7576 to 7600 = 0.17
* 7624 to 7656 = 0.22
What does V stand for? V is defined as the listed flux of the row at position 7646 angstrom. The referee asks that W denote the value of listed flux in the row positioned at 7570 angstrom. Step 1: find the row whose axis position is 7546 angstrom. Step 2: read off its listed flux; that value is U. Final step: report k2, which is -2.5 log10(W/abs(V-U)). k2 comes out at -5.2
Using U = 11.8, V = 11.7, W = 11.6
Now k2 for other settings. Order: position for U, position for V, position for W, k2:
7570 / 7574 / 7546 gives -5.2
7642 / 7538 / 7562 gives -3.7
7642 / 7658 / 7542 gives -3.2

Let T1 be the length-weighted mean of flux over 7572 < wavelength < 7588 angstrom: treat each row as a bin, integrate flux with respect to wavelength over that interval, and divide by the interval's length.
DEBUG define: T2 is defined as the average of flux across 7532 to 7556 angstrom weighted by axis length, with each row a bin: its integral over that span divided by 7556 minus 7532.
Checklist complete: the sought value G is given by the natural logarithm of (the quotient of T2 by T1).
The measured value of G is 0.04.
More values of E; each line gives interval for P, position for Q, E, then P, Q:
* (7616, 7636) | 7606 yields 13.1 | 11.6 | 12.1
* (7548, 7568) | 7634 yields 13.0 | 11.7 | 12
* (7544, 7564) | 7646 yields 12.7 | 11.7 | 11.7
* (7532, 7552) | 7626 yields 12.6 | 11.8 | 11.6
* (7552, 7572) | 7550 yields 12.9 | 11.6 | 11.9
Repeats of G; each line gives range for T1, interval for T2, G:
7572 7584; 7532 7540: 0.04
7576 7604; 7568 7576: 0.01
